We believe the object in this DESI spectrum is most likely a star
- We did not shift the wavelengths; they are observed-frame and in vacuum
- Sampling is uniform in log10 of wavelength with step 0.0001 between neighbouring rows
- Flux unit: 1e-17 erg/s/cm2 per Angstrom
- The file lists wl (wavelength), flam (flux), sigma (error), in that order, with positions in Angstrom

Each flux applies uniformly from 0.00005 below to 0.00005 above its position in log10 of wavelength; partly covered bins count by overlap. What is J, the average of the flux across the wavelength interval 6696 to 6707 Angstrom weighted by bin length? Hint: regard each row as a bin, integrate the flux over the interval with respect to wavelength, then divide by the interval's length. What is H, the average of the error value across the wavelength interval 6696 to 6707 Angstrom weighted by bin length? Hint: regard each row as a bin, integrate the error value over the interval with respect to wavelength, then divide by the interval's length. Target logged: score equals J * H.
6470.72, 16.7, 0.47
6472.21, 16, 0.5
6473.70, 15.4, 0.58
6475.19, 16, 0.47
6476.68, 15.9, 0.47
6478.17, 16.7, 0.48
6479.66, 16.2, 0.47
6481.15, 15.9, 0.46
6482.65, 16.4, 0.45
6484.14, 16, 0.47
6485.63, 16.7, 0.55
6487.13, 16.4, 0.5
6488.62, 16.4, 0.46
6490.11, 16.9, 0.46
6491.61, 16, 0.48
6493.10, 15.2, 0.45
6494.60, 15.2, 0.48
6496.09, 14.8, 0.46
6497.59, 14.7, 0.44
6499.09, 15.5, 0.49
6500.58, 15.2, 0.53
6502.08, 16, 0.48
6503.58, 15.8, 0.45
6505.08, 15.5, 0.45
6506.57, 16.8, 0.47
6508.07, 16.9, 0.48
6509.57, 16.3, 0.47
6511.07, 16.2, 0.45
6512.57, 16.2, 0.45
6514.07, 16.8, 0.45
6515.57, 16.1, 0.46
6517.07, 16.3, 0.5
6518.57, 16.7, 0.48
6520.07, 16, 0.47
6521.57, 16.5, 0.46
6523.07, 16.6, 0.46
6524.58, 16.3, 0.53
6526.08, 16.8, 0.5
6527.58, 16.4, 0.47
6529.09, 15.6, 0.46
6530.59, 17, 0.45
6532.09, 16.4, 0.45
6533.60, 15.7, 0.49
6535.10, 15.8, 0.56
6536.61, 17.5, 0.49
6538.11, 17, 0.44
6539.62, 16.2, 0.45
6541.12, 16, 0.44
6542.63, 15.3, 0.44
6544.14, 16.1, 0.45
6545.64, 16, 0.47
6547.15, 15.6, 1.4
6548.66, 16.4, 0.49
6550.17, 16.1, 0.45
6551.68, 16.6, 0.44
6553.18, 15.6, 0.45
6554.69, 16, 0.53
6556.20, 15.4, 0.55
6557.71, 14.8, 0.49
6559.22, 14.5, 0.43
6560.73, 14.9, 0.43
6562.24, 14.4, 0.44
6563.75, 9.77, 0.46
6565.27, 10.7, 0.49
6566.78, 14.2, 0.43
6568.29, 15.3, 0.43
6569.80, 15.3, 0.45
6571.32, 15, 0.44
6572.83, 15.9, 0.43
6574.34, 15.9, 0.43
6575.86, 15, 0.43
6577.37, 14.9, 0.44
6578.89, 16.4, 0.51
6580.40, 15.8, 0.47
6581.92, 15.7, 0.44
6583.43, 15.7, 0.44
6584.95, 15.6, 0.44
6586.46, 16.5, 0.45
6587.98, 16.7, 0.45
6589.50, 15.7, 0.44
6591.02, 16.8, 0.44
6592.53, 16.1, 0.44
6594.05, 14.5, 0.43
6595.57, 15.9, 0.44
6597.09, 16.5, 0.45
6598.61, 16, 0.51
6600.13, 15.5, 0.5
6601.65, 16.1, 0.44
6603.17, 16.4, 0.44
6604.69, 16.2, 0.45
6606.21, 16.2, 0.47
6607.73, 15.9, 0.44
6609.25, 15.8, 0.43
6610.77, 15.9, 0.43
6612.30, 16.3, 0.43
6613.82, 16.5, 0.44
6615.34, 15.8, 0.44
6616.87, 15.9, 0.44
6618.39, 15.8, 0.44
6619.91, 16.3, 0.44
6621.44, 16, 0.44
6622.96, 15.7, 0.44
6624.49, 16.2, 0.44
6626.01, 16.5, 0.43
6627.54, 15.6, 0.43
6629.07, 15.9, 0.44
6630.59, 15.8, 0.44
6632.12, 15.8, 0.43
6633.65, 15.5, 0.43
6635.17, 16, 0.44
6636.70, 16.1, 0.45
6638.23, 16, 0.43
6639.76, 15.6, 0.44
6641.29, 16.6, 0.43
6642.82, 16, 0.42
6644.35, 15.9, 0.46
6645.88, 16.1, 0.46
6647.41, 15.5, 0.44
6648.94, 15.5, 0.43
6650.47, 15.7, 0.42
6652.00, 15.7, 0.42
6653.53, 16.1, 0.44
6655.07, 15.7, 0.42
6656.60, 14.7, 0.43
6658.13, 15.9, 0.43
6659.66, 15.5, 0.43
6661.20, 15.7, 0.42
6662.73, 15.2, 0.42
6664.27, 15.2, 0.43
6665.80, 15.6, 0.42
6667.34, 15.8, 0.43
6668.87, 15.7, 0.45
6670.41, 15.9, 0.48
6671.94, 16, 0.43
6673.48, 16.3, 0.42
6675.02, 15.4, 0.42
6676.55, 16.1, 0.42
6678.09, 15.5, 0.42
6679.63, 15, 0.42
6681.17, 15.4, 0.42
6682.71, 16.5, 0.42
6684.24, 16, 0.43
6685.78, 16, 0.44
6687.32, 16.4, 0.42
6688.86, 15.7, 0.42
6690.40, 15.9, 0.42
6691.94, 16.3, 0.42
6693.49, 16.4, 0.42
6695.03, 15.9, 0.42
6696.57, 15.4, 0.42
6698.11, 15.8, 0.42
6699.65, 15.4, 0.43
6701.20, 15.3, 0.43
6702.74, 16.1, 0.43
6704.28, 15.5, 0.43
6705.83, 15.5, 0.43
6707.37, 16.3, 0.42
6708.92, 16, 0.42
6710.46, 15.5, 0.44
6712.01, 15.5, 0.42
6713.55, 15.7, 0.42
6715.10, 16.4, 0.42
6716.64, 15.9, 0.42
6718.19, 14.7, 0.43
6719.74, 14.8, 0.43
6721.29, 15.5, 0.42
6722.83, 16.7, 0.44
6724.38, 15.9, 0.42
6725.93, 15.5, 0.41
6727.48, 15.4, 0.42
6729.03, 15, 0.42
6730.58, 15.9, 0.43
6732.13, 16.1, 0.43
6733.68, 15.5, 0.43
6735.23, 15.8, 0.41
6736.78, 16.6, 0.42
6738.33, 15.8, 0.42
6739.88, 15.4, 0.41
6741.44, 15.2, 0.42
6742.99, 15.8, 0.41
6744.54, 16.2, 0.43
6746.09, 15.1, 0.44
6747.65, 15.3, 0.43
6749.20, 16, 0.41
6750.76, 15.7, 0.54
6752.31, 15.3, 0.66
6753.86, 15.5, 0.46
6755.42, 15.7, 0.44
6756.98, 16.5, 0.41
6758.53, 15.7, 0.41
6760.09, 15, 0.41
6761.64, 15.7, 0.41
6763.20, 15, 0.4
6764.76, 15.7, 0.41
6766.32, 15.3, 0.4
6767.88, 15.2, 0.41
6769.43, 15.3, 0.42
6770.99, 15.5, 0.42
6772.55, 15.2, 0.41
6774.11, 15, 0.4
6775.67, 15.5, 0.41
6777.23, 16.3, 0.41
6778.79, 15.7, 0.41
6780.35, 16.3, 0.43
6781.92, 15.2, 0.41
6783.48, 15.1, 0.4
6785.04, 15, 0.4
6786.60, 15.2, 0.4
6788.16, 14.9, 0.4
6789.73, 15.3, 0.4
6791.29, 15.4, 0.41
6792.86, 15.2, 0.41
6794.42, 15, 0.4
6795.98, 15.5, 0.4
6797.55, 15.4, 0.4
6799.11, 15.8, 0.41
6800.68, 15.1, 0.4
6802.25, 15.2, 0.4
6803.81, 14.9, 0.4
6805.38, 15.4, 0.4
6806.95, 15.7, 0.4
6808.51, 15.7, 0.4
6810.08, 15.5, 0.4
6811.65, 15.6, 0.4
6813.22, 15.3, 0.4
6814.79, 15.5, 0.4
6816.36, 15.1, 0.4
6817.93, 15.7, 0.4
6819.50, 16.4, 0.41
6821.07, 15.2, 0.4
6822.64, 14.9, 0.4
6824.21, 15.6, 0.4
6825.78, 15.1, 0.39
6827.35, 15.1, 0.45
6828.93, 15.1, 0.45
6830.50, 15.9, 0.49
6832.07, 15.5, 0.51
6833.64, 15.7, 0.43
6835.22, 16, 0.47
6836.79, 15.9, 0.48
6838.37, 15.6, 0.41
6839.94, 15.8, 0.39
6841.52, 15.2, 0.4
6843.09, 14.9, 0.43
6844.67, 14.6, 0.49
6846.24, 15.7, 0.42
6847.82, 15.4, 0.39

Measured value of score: 6.66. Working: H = 0.427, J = 15.6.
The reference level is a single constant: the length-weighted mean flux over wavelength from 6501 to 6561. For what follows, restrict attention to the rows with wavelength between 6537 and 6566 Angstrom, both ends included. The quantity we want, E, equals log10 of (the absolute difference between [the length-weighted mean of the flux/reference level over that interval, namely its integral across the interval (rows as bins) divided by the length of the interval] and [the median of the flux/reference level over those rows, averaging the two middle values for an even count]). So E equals -1.6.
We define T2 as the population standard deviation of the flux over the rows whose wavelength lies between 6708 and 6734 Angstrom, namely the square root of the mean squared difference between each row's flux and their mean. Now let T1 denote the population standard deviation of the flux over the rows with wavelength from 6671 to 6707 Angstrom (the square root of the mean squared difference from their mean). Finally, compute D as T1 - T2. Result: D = -0.1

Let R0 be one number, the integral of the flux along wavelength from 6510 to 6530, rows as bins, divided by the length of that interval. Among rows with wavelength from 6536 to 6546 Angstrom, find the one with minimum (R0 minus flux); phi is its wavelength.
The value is 6536.61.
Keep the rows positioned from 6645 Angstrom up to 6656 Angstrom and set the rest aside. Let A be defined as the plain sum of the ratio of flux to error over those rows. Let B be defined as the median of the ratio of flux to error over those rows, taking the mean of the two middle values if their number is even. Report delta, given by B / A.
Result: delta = 0.143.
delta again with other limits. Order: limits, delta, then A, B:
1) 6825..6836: 0.140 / 239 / 33.6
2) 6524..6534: 0.142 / 239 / 33.9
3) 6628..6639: 0.142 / 254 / 36.1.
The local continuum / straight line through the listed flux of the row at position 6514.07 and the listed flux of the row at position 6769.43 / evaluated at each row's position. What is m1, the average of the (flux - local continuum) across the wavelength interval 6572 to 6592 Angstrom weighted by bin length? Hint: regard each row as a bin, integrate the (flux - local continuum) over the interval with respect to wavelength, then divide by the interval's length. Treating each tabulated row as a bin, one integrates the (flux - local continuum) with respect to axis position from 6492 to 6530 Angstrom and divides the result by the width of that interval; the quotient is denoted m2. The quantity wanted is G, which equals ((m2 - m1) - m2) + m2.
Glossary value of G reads -0.29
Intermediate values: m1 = -0.5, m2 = -0.80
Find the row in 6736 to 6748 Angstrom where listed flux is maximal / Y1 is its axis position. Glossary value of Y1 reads 6736.78 Angstrom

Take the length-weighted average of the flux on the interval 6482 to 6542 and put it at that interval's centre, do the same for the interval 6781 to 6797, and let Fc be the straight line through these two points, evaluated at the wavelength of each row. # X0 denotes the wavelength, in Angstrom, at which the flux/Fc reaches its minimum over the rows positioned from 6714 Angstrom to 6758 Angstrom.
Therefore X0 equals 6718.19 Angstrom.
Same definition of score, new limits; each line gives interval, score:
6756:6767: 6.34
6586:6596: 7.06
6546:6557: 9.73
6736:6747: 6.63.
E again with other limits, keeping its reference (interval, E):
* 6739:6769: -2.6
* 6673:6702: -2.3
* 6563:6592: -1.4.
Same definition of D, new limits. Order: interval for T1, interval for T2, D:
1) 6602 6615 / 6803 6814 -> 0.0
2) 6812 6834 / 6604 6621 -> 0.2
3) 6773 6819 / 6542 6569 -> -1.4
